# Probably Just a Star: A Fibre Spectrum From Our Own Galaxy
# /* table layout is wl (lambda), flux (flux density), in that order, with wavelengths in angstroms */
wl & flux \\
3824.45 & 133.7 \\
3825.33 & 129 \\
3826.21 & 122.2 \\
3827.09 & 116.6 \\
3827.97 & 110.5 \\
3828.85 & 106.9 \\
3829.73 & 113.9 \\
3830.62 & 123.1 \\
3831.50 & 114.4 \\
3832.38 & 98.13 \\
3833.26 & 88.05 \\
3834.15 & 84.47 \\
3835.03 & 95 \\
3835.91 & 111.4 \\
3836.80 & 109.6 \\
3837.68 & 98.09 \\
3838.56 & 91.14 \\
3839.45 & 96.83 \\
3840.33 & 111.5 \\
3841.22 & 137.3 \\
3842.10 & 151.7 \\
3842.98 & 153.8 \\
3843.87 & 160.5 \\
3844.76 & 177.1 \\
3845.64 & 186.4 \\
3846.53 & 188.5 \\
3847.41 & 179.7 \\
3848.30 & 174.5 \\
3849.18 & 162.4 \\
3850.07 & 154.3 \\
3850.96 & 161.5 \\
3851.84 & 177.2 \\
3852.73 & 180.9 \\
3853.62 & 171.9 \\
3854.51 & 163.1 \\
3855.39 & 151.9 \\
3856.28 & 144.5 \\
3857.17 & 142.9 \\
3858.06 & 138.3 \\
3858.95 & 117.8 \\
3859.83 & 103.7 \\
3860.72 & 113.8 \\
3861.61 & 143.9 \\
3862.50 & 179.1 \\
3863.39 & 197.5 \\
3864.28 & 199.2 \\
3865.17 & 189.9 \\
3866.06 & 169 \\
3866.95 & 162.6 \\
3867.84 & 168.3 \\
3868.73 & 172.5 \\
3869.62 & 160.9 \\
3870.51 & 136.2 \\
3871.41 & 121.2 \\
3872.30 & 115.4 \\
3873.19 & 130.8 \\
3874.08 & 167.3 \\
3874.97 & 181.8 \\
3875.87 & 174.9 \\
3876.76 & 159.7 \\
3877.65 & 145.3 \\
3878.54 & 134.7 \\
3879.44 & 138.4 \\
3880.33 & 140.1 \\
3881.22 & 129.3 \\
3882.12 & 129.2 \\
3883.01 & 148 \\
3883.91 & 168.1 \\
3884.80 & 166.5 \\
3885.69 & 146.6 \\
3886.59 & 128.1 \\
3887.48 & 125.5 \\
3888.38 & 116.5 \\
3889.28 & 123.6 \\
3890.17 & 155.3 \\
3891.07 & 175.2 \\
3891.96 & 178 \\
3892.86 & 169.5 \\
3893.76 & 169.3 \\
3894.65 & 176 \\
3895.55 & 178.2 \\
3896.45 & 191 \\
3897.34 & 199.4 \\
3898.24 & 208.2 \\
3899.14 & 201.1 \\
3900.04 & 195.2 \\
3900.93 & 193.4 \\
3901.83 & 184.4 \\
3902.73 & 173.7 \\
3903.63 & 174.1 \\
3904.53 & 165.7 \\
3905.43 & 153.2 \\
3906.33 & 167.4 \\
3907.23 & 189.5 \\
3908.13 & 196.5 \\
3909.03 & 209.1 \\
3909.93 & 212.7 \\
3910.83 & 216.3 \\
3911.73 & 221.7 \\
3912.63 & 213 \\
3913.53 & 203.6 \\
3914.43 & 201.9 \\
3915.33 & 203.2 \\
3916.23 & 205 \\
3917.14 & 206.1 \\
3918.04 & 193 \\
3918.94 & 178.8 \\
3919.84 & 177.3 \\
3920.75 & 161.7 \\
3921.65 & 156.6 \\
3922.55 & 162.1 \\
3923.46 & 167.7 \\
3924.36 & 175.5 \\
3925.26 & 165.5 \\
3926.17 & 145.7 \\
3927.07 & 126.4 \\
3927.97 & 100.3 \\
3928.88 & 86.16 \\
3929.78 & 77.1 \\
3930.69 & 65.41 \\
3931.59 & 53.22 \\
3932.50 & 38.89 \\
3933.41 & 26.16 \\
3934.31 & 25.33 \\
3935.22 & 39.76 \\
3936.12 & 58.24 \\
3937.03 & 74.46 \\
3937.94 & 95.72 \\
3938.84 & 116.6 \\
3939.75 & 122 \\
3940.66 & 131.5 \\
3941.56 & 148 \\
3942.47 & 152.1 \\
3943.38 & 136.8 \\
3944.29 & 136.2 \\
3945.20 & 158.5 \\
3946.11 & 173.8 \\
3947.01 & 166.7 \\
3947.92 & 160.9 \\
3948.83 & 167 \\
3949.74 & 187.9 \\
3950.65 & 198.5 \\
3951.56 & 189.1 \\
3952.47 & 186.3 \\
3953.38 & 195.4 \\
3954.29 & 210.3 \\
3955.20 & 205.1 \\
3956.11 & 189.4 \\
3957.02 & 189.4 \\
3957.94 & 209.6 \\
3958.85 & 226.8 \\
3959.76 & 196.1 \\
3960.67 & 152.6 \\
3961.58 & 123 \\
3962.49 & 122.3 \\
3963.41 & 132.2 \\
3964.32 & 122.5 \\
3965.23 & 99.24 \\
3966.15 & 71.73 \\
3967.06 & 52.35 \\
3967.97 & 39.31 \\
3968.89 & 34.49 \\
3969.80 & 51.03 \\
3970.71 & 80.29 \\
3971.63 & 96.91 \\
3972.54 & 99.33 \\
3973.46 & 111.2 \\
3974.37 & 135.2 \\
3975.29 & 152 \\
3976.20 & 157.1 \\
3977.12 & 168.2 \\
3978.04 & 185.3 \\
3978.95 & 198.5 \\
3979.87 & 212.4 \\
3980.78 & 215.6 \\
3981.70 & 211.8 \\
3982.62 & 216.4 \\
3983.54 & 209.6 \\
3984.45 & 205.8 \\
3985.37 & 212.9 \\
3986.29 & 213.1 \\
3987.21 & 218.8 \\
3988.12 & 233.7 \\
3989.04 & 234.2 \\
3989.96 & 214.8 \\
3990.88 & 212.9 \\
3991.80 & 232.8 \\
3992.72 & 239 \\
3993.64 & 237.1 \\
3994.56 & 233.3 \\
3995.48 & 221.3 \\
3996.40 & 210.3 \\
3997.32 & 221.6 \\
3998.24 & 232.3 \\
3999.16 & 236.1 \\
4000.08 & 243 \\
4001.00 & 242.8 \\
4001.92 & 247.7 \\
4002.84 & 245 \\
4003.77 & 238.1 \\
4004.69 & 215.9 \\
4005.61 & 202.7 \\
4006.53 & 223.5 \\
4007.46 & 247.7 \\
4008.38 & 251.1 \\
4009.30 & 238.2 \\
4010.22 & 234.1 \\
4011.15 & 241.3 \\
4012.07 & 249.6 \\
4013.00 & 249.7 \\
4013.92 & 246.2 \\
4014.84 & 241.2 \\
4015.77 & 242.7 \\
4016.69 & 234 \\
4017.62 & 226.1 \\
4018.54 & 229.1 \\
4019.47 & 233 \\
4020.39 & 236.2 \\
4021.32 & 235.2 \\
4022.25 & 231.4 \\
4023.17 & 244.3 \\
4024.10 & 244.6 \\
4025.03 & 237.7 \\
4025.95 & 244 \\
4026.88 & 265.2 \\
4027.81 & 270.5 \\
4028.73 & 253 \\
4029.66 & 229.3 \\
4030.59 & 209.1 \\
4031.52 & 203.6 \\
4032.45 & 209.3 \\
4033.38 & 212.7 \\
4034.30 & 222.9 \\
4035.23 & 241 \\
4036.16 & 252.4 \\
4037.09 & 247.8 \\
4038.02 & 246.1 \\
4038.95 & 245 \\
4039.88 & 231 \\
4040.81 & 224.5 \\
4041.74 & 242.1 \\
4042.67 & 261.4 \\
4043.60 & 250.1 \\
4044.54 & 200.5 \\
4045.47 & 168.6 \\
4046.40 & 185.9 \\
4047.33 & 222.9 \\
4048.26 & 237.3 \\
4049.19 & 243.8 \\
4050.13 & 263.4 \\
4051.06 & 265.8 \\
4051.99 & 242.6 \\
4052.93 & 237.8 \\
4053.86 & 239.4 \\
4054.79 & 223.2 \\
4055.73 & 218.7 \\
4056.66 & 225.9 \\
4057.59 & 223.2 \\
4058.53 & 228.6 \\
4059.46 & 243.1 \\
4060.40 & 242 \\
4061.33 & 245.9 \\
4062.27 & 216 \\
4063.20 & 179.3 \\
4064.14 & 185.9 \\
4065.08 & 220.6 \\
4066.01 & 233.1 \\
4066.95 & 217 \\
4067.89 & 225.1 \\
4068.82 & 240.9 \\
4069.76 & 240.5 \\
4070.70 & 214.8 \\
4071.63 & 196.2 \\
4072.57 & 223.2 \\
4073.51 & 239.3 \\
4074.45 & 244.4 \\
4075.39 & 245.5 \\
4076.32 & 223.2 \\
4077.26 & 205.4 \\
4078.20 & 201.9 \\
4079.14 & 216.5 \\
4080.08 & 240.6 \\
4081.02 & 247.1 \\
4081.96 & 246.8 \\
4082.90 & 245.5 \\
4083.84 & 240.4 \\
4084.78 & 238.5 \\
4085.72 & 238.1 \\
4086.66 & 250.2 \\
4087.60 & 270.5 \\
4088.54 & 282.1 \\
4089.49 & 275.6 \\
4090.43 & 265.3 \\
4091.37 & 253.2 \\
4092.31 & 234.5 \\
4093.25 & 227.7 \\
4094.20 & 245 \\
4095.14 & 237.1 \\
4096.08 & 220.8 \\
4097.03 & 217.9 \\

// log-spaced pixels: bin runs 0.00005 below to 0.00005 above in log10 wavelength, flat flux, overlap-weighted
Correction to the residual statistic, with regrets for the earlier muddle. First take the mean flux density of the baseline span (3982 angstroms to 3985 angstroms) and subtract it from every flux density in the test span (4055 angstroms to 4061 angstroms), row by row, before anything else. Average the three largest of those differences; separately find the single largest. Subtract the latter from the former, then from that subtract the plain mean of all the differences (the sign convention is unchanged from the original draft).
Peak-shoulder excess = -25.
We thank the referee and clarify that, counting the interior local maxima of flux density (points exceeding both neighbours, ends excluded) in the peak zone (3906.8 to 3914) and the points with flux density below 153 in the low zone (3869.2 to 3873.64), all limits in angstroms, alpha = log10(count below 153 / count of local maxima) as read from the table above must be 0.6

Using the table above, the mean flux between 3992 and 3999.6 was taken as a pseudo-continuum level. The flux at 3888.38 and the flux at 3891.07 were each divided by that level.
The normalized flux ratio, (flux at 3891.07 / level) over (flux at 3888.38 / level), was 1.50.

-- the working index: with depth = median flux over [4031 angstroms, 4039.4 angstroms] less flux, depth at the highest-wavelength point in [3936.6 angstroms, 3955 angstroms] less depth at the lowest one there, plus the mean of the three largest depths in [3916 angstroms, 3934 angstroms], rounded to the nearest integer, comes 66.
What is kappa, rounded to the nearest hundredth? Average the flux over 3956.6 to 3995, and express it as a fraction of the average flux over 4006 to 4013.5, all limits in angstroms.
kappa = 0.69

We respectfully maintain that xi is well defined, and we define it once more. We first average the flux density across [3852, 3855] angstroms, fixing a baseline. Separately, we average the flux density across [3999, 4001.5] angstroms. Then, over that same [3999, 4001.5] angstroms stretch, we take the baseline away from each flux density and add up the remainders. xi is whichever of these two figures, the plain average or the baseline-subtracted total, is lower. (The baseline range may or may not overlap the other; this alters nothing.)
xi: 206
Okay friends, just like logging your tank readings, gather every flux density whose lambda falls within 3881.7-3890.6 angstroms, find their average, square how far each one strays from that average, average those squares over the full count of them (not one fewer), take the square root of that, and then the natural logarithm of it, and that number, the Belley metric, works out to 2.87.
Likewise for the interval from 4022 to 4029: 2.52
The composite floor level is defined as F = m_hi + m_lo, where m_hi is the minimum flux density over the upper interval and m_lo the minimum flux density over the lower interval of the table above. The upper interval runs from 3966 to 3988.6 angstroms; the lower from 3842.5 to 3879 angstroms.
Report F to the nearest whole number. 138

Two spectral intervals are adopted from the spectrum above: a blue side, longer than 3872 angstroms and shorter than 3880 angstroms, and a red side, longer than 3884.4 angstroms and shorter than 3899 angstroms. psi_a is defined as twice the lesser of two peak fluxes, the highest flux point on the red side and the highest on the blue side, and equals 364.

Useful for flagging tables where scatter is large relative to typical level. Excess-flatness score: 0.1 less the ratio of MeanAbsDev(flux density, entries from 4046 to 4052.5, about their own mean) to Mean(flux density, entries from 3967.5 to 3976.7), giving -0.097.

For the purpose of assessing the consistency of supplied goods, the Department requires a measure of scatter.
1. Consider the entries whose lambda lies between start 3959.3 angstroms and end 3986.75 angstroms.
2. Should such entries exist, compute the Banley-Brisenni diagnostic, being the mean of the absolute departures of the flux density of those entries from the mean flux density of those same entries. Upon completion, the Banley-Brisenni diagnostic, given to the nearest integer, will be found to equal 51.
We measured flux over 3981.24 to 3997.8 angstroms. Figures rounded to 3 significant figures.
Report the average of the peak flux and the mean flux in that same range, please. 230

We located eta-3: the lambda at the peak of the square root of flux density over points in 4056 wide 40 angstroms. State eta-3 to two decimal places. 4051.06 angstroms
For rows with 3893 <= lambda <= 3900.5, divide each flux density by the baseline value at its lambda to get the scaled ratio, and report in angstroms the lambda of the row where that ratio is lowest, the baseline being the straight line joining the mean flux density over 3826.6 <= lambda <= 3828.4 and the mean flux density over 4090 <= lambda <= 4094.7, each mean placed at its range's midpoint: 3893.76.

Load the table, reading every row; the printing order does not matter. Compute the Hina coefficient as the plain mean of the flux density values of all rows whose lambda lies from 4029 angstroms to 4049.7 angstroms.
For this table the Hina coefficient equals 227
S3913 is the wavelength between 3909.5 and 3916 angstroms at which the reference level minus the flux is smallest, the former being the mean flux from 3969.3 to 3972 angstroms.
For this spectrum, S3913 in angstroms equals 3911.73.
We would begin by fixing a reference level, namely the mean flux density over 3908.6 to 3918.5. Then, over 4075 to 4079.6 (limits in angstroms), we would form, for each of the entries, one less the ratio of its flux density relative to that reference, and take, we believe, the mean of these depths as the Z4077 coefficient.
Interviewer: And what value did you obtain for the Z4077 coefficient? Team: -0.05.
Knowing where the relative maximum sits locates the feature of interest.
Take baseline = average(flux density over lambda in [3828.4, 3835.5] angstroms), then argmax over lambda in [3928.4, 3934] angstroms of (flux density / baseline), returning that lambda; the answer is 3928.88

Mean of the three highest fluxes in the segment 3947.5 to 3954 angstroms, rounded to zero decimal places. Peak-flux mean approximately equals 194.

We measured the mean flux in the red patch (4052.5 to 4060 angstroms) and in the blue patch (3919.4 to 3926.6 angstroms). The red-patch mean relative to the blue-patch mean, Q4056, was 1.40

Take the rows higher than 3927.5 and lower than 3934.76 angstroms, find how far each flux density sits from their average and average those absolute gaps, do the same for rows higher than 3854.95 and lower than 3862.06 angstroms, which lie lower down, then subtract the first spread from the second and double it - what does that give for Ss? -16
